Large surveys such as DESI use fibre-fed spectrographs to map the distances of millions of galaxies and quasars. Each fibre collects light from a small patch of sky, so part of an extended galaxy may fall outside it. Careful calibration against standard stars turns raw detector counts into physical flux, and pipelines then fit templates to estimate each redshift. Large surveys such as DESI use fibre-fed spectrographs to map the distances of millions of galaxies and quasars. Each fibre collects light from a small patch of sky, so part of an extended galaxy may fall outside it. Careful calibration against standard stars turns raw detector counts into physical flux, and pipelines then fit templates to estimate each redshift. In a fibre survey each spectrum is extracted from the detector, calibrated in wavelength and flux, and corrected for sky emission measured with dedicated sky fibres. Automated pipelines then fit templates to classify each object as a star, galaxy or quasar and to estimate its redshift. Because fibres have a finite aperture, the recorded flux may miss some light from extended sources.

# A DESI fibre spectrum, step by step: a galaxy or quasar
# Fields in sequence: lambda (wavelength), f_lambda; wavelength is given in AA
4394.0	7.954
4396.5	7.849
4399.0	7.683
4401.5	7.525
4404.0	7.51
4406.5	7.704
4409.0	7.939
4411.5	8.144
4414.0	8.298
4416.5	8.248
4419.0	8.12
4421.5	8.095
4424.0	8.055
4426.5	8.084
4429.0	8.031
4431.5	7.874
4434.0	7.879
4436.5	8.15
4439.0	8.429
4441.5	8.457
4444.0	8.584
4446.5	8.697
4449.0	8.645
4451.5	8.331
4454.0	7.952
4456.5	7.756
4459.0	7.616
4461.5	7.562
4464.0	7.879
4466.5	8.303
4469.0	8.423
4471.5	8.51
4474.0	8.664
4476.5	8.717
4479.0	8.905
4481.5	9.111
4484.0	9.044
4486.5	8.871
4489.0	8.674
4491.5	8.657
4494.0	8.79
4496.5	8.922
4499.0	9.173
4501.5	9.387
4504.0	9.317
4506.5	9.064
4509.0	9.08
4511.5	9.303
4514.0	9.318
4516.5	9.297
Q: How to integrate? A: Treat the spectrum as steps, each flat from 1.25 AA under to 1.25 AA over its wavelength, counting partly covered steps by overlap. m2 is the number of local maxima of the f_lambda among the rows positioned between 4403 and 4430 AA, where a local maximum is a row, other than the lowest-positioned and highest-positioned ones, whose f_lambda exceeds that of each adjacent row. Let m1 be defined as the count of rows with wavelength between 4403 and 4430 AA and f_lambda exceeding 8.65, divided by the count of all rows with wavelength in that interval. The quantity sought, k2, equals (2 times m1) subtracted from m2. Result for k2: 2.0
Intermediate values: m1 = 0.0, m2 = 2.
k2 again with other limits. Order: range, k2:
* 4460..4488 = -0.1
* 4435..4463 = 0.8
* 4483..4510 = -1.0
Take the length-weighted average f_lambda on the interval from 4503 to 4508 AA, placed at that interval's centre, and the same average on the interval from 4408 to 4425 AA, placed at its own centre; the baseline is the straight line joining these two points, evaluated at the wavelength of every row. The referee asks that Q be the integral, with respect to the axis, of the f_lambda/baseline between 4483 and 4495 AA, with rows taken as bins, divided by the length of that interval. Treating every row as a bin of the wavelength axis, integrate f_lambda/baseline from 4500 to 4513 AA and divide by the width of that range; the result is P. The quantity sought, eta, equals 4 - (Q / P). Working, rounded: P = 1.004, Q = 0.98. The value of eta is 3.02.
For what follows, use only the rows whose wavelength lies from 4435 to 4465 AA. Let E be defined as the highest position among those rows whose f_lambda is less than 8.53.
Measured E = 4464.0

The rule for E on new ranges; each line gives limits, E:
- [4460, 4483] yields 4471.5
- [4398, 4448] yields 4441.5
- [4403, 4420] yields 4419.0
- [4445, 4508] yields 4471.5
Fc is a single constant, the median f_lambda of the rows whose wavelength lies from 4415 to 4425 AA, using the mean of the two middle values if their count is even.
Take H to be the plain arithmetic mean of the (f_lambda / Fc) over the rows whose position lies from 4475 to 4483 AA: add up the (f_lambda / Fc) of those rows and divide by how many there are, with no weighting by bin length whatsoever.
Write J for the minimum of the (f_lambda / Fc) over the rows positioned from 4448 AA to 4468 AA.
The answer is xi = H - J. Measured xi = 0.17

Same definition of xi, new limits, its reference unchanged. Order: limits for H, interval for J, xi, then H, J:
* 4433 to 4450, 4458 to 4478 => 0.10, 1.04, 0.93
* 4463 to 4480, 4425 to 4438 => 0.08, 1.05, 0.97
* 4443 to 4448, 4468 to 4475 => 0.03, 1.07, 1.04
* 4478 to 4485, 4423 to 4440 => 0.14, 1.11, 0.97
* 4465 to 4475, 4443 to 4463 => 0.11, 1.05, 0.93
